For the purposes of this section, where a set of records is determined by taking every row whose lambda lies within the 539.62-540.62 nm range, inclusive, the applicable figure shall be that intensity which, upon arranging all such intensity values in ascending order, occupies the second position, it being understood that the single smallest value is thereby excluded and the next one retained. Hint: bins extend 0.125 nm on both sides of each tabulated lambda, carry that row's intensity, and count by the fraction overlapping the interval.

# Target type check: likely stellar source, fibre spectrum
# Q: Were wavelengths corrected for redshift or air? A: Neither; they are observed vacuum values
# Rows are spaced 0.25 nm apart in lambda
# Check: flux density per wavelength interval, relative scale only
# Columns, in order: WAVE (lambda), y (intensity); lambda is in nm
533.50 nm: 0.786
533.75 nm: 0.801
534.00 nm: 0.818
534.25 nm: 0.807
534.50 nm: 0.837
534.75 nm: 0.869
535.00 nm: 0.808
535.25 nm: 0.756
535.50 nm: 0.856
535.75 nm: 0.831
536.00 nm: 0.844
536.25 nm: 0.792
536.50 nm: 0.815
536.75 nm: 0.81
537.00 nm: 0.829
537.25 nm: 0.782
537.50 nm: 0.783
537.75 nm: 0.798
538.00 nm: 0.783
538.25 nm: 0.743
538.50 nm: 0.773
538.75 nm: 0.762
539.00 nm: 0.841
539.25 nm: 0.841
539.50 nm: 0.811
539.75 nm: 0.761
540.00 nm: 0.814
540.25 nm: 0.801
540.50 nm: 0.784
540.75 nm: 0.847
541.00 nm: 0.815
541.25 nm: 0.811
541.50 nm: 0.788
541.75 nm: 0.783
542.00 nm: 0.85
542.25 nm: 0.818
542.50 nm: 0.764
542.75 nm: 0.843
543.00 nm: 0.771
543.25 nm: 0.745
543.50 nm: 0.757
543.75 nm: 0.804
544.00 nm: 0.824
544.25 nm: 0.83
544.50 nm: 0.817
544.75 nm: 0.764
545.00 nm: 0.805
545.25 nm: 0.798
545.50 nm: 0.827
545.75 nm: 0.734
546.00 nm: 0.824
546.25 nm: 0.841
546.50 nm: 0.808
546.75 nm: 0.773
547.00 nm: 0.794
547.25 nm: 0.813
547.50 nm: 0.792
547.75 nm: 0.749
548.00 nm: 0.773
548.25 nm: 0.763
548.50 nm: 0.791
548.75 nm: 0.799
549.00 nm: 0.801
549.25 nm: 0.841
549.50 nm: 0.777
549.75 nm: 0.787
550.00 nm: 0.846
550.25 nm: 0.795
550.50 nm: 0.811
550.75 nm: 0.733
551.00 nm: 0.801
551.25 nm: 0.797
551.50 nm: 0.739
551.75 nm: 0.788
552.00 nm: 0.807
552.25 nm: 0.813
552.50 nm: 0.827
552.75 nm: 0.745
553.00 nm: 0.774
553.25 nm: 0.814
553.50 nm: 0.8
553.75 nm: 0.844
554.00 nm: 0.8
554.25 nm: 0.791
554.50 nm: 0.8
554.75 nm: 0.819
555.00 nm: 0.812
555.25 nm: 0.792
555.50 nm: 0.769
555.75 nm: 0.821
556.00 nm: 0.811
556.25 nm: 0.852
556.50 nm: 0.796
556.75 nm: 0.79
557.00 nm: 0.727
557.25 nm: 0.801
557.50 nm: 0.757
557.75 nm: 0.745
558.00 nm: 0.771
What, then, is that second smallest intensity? 0.784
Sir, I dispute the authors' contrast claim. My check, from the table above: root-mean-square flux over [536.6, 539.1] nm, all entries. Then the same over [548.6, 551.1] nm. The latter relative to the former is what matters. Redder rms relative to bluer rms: 1.01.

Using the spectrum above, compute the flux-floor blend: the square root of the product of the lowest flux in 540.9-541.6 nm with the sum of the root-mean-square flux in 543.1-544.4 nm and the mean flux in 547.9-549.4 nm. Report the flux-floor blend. 1.12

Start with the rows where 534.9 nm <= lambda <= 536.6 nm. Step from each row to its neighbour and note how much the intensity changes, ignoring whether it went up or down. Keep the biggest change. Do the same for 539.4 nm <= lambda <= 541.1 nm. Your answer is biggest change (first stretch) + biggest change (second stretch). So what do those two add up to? 0.163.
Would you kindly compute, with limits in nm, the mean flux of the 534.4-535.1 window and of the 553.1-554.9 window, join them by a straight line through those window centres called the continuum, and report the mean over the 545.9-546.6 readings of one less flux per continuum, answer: -0.004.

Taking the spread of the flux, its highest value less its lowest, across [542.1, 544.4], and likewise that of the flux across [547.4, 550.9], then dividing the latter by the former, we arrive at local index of 1.15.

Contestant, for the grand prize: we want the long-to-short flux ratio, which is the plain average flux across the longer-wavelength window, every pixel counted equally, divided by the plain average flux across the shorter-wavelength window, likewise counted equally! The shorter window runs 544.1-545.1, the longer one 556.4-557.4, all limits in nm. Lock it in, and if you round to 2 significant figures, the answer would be 0.97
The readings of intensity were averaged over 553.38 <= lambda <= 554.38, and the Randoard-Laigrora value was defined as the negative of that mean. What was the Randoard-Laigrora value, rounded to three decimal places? -0.809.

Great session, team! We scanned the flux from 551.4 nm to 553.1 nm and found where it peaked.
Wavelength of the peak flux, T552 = 552.50 nm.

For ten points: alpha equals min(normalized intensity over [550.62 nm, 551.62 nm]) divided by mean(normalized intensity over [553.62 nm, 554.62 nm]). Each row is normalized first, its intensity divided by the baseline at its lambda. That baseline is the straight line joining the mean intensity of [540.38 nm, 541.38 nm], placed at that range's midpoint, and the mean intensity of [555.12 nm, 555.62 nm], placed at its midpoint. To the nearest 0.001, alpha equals 0.897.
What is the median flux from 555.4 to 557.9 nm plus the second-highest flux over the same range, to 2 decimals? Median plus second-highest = 1.61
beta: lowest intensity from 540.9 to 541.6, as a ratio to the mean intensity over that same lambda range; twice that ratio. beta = 1.96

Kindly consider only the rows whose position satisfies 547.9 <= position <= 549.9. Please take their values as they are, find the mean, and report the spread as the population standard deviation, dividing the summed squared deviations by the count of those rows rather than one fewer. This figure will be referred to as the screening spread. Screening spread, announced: 0.0223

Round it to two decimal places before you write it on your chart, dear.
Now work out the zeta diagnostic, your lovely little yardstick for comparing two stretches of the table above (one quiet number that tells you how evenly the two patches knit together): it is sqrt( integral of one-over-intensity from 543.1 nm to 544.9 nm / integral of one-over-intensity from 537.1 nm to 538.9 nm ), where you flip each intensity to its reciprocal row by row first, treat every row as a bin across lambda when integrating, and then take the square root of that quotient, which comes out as 0.99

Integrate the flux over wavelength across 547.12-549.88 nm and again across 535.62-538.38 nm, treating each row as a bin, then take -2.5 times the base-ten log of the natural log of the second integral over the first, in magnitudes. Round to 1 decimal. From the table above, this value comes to 4.6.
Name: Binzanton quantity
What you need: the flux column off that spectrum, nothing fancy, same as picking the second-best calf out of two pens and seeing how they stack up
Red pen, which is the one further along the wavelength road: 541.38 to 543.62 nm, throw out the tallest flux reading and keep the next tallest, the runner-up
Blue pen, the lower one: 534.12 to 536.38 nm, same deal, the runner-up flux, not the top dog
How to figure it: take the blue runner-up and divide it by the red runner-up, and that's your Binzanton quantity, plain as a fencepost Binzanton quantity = 1.02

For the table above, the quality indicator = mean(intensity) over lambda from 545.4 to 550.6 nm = 0.797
